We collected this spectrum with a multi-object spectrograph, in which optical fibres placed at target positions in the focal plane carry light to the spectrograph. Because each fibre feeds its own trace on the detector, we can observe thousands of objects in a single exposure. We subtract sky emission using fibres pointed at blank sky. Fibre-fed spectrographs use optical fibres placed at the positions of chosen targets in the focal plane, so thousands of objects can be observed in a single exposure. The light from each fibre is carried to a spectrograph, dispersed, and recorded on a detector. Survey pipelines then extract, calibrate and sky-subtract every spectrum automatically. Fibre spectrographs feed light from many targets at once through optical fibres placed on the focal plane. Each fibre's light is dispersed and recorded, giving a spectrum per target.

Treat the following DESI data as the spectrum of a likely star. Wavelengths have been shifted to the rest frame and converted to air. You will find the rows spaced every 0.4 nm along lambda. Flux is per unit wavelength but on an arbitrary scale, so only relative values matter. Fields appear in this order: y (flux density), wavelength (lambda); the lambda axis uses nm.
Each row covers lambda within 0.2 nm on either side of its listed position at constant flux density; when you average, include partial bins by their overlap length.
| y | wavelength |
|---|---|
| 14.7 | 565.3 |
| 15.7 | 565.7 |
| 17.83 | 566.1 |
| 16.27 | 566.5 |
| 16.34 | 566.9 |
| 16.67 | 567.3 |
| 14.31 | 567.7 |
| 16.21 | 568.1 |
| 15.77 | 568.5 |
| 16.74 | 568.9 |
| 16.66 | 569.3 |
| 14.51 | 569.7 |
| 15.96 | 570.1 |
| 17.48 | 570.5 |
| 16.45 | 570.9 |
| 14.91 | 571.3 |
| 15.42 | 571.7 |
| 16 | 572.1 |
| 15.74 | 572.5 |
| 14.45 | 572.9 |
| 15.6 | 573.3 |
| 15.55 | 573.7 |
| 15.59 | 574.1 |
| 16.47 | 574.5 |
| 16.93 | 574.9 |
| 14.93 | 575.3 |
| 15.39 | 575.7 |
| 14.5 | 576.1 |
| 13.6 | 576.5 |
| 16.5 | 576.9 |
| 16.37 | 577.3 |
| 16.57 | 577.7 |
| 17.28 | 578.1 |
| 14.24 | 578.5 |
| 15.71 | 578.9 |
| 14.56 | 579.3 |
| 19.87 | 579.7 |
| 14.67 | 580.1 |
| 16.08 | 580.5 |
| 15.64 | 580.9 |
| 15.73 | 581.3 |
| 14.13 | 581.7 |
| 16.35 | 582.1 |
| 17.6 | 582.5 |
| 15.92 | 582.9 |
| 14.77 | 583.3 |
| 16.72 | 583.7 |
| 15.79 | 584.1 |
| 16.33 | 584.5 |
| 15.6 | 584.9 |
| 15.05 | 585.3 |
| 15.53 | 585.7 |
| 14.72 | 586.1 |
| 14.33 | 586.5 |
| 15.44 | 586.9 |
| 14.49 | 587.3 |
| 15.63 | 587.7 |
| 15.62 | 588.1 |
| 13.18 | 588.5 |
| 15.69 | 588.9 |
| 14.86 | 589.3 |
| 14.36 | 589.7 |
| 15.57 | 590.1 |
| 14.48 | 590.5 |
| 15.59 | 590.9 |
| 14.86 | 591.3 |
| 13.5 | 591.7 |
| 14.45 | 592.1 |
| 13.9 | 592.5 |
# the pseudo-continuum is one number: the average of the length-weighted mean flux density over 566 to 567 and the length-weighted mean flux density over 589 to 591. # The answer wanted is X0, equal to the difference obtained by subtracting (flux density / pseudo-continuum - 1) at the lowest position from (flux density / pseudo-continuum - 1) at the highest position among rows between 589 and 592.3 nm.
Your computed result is -0.03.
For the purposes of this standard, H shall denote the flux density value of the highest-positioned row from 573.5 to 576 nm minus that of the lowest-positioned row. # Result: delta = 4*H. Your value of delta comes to -1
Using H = -0.2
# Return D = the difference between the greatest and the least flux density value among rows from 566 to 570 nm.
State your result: 3.5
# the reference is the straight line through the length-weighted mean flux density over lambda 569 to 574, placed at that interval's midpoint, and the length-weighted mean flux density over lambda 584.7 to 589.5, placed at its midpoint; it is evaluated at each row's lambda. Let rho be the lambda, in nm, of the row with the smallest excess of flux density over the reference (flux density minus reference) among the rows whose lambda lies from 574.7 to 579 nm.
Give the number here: 576.5 nm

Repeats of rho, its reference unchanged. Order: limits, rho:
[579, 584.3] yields 581.7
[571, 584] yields 576.5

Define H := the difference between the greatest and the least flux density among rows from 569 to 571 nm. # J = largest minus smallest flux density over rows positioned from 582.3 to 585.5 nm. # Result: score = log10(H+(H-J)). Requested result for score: 0.49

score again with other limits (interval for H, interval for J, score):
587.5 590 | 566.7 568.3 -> 0.42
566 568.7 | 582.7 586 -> 0.71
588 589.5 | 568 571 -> 0.31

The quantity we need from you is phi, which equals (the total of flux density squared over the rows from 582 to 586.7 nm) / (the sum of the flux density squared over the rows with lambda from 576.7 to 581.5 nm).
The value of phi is 0.95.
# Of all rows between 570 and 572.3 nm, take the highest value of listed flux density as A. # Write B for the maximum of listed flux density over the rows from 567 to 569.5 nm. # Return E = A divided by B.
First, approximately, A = 17.48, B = 16.74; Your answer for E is 1.04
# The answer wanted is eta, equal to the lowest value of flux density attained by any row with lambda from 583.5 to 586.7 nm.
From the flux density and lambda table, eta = 14.33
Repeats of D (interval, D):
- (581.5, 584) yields 3.5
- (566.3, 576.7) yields 3.9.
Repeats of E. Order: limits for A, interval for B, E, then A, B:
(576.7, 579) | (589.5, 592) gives 1.11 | 17.28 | 15.59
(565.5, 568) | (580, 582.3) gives 1.09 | 17.83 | 16.35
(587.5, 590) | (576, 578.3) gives 0.91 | 15.69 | 17.28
